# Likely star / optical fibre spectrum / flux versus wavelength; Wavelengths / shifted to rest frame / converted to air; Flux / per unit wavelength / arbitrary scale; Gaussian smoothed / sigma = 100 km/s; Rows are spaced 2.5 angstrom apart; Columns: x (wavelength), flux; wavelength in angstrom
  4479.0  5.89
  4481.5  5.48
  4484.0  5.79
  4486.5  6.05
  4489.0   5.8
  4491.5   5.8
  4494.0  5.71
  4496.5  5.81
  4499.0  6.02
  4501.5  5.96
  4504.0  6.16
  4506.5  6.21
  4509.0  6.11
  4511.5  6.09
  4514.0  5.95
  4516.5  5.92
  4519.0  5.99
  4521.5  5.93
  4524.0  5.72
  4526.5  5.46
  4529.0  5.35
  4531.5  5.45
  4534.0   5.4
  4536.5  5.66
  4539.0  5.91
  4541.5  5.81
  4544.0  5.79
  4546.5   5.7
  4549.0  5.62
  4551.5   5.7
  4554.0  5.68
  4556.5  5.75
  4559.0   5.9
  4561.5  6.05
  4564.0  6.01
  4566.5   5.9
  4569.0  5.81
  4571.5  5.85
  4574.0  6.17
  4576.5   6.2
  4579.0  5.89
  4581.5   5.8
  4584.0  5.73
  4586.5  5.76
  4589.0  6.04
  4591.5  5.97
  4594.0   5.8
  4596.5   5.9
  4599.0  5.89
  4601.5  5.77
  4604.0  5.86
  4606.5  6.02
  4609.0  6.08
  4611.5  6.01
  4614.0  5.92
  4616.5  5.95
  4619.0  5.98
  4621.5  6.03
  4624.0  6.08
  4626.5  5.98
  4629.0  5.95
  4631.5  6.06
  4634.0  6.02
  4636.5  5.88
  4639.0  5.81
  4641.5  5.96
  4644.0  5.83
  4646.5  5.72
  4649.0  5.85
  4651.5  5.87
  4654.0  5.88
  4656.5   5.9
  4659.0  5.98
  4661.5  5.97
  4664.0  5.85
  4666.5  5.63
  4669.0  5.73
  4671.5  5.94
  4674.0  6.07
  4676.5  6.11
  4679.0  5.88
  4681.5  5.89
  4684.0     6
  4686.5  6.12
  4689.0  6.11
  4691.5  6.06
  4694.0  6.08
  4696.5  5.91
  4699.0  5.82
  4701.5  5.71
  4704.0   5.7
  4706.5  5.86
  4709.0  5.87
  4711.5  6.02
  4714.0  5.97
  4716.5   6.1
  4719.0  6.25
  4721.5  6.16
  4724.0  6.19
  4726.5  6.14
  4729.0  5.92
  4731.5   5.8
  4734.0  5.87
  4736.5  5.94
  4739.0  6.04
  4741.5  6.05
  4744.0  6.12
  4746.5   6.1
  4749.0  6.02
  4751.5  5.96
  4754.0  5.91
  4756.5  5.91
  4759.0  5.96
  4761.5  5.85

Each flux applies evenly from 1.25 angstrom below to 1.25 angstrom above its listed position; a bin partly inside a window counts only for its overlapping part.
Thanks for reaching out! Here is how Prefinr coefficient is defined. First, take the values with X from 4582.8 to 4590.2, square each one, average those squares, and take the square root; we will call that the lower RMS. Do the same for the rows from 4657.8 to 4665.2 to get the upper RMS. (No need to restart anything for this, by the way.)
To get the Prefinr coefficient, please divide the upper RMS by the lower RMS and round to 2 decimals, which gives 1.02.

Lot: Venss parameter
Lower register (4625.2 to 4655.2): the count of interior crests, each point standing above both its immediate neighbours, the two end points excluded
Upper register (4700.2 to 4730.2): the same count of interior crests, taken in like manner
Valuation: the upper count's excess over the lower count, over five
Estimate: 0.20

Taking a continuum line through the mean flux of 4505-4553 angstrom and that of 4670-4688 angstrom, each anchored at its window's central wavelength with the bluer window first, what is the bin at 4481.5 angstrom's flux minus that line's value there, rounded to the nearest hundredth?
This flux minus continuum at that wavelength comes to -0.23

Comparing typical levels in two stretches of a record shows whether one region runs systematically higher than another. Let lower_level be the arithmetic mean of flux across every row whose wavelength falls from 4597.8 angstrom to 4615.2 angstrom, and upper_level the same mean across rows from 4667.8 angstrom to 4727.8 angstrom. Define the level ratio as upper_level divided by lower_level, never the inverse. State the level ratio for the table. 1.01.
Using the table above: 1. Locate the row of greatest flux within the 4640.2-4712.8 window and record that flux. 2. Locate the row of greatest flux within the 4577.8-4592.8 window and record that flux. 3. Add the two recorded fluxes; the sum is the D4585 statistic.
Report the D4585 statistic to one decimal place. 12.2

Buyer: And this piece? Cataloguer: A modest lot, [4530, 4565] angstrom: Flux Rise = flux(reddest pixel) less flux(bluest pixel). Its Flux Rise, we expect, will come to 0.56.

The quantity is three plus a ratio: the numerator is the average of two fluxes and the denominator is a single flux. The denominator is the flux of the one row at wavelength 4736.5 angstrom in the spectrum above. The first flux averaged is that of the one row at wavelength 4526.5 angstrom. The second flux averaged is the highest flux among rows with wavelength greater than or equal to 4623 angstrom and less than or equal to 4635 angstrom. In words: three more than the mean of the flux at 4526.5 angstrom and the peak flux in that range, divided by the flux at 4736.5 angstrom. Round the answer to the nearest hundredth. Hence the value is 3.97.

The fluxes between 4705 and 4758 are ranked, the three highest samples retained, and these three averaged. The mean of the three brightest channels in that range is 6.20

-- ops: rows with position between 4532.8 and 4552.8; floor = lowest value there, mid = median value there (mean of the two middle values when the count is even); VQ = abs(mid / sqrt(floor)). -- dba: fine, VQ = 2.45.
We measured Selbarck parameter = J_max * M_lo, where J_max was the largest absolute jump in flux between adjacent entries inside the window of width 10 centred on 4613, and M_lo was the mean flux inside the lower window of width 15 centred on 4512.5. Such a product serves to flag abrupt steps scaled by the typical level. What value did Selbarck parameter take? 0.54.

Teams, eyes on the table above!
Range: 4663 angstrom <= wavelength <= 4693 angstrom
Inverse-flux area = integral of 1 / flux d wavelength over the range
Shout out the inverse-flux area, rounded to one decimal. 5.0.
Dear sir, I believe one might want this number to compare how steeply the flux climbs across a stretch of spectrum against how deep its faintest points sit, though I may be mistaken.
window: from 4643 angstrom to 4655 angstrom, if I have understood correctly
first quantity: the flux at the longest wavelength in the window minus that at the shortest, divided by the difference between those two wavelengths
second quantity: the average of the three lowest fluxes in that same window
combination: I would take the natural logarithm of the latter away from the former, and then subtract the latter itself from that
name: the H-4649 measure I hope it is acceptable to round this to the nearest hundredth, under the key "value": -7.55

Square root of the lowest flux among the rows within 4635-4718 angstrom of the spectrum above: 2.37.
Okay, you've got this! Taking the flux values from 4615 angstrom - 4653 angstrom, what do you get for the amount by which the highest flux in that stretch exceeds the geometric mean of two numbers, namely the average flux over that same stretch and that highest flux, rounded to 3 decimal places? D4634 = 0.075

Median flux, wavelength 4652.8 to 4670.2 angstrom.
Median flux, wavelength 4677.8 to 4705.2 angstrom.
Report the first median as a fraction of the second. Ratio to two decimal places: 0.99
